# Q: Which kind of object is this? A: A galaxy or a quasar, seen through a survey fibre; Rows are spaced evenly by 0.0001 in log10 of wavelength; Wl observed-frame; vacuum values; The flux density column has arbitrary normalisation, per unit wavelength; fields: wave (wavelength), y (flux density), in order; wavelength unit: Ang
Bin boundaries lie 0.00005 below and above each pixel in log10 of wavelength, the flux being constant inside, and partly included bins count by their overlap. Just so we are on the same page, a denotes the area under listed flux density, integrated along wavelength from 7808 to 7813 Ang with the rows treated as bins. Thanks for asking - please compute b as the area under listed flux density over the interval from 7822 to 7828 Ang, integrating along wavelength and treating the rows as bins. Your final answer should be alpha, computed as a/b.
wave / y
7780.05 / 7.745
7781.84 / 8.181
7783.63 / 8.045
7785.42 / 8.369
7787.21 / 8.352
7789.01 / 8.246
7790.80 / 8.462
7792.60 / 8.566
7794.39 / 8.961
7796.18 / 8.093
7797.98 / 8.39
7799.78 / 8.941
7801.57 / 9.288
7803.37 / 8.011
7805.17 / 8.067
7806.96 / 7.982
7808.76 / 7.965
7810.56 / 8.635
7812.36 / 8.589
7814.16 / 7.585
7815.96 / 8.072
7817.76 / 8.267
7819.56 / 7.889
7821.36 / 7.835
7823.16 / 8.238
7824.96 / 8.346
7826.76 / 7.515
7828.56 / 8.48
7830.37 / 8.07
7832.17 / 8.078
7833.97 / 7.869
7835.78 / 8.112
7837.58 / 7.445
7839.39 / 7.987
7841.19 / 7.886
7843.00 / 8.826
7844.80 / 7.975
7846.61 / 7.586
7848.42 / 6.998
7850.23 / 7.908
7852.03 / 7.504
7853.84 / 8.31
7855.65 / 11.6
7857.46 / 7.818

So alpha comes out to 0.87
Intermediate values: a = 42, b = 48.4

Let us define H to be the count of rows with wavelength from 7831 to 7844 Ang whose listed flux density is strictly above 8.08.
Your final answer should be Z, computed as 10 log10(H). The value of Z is 3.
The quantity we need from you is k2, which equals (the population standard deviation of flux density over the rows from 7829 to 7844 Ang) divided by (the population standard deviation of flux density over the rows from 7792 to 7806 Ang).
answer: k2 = 0.80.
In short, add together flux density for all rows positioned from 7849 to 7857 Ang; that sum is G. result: 35.3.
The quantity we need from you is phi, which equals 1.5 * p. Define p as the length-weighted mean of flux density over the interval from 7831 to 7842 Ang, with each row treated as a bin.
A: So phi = 11.9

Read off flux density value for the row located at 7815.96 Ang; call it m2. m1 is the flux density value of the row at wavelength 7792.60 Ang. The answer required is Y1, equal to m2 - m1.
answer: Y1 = -0.49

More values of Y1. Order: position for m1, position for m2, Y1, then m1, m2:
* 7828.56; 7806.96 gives -0.50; 8.48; 7.982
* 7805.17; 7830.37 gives 0.00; 8.067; 8.07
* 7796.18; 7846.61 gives -0.51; 8.093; 7.586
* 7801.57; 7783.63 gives -1.24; 9.288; 8.045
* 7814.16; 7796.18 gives 0.51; 7.585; 8.093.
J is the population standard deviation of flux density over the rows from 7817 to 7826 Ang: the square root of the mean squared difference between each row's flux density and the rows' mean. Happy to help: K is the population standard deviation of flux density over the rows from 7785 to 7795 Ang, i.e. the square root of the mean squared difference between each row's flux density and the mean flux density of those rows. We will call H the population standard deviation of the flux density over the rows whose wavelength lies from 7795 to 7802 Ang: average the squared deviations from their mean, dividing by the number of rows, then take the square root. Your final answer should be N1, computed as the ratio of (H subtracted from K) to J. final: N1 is -1.1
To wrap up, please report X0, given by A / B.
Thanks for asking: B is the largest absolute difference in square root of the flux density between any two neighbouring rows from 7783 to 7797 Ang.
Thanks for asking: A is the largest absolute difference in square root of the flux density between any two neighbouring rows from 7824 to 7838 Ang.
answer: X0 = 1.15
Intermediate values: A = 0.171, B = 0.149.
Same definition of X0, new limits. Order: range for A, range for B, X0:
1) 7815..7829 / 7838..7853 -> 1.02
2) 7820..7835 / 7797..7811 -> 0.79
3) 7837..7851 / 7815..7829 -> 0.98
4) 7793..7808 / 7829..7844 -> 1.34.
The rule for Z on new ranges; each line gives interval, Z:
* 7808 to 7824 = 6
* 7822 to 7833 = 5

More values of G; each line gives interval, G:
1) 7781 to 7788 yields 32.9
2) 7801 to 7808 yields 33.3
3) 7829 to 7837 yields 32.1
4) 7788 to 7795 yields 34.2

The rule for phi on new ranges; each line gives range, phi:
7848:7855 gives 11.8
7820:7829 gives 12.1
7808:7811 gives 12.4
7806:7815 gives 12.2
